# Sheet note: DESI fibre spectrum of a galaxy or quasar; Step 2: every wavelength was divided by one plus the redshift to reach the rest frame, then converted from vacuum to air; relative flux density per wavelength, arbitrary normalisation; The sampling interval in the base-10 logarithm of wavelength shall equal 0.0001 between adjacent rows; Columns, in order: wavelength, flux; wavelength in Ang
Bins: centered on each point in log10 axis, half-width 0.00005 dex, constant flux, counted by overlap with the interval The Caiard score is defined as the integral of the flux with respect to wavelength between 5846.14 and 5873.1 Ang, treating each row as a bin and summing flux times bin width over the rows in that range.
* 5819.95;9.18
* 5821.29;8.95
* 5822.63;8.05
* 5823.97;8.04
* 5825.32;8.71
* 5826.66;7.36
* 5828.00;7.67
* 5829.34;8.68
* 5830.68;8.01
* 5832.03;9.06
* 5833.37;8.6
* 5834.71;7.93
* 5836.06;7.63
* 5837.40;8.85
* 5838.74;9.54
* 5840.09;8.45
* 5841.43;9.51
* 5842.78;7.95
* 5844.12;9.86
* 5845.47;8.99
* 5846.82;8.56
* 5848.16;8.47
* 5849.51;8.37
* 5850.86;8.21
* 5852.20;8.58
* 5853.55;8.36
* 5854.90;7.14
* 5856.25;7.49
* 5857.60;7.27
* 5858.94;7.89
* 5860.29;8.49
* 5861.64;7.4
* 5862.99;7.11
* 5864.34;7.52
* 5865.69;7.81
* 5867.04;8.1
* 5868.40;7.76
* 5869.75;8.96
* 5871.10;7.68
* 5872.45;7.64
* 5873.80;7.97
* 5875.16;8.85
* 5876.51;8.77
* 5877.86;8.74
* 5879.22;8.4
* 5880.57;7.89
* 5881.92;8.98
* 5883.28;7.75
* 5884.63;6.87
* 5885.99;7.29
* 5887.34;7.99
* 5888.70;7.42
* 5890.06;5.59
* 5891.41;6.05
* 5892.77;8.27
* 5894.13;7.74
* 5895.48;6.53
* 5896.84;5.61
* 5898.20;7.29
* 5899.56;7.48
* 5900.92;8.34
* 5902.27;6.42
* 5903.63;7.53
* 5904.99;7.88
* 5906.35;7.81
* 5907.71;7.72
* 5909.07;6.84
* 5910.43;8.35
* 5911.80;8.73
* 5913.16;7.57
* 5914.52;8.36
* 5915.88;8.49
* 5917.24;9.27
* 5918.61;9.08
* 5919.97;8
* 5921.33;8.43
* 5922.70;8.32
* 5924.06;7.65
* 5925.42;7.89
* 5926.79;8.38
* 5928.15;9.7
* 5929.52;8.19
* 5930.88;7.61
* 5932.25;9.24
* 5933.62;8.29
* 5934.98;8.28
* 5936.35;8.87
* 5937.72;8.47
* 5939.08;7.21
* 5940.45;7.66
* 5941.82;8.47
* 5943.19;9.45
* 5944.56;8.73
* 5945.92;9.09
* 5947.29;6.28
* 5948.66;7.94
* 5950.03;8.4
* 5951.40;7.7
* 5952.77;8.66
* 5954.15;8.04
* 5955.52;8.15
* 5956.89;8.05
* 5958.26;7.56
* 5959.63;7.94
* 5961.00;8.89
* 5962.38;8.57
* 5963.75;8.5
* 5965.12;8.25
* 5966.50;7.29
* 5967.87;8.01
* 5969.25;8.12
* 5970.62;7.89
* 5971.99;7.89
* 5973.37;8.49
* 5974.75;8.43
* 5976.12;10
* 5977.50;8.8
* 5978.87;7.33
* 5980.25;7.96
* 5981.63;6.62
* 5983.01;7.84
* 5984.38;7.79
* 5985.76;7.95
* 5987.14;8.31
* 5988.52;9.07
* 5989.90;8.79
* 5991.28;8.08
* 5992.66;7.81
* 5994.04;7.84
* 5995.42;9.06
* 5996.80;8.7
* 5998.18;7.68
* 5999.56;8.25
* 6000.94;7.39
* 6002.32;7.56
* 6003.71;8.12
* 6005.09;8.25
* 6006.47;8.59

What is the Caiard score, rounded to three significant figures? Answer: 214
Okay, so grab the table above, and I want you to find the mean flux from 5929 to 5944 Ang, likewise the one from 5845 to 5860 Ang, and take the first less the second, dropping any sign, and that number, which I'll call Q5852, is 0.22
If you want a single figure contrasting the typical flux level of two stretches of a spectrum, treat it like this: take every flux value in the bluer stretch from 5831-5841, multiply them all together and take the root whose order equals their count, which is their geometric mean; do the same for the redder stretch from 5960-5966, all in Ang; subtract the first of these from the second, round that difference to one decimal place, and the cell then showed 0.0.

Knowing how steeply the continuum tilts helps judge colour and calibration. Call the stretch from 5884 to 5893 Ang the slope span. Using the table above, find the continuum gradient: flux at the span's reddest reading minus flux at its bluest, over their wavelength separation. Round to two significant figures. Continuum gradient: 0.17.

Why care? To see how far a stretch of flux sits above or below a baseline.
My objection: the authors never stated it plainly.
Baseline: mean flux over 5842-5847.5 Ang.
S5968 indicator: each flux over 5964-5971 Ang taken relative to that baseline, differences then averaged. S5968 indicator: -0.9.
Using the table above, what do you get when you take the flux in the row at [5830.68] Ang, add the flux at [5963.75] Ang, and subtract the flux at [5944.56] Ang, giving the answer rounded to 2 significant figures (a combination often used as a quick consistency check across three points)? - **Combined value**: 7.8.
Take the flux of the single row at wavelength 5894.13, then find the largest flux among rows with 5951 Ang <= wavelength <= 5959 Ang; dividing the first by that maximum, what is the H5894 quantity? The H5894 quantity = 0.89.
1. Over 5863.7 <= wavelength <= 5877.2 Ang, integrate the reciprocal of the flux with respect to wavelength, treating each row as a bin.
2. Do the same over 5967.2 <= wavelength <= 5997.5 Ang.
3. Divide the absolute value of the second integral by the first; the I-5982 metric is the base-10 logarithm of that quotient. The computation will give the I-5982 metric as 0.35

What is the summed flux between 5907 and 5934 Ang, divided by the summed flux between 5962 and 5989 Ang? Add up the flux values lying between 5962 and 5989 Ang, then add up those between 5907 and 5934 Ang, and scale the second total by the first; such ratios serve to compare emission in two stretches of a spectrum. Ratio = 1.02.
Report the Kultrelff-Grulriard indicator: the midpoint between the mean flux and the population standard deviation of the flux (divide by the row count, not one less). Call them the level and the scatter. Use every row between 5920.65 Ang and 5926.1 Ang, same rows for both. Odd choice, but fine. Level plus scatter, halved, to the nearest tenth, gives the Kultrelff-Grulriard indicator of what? 4.2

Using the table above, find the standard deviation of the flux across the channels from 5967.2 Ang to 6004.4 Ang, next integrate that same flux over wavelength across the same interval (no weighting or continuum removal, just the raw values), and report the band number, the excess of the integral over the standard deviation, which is 302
